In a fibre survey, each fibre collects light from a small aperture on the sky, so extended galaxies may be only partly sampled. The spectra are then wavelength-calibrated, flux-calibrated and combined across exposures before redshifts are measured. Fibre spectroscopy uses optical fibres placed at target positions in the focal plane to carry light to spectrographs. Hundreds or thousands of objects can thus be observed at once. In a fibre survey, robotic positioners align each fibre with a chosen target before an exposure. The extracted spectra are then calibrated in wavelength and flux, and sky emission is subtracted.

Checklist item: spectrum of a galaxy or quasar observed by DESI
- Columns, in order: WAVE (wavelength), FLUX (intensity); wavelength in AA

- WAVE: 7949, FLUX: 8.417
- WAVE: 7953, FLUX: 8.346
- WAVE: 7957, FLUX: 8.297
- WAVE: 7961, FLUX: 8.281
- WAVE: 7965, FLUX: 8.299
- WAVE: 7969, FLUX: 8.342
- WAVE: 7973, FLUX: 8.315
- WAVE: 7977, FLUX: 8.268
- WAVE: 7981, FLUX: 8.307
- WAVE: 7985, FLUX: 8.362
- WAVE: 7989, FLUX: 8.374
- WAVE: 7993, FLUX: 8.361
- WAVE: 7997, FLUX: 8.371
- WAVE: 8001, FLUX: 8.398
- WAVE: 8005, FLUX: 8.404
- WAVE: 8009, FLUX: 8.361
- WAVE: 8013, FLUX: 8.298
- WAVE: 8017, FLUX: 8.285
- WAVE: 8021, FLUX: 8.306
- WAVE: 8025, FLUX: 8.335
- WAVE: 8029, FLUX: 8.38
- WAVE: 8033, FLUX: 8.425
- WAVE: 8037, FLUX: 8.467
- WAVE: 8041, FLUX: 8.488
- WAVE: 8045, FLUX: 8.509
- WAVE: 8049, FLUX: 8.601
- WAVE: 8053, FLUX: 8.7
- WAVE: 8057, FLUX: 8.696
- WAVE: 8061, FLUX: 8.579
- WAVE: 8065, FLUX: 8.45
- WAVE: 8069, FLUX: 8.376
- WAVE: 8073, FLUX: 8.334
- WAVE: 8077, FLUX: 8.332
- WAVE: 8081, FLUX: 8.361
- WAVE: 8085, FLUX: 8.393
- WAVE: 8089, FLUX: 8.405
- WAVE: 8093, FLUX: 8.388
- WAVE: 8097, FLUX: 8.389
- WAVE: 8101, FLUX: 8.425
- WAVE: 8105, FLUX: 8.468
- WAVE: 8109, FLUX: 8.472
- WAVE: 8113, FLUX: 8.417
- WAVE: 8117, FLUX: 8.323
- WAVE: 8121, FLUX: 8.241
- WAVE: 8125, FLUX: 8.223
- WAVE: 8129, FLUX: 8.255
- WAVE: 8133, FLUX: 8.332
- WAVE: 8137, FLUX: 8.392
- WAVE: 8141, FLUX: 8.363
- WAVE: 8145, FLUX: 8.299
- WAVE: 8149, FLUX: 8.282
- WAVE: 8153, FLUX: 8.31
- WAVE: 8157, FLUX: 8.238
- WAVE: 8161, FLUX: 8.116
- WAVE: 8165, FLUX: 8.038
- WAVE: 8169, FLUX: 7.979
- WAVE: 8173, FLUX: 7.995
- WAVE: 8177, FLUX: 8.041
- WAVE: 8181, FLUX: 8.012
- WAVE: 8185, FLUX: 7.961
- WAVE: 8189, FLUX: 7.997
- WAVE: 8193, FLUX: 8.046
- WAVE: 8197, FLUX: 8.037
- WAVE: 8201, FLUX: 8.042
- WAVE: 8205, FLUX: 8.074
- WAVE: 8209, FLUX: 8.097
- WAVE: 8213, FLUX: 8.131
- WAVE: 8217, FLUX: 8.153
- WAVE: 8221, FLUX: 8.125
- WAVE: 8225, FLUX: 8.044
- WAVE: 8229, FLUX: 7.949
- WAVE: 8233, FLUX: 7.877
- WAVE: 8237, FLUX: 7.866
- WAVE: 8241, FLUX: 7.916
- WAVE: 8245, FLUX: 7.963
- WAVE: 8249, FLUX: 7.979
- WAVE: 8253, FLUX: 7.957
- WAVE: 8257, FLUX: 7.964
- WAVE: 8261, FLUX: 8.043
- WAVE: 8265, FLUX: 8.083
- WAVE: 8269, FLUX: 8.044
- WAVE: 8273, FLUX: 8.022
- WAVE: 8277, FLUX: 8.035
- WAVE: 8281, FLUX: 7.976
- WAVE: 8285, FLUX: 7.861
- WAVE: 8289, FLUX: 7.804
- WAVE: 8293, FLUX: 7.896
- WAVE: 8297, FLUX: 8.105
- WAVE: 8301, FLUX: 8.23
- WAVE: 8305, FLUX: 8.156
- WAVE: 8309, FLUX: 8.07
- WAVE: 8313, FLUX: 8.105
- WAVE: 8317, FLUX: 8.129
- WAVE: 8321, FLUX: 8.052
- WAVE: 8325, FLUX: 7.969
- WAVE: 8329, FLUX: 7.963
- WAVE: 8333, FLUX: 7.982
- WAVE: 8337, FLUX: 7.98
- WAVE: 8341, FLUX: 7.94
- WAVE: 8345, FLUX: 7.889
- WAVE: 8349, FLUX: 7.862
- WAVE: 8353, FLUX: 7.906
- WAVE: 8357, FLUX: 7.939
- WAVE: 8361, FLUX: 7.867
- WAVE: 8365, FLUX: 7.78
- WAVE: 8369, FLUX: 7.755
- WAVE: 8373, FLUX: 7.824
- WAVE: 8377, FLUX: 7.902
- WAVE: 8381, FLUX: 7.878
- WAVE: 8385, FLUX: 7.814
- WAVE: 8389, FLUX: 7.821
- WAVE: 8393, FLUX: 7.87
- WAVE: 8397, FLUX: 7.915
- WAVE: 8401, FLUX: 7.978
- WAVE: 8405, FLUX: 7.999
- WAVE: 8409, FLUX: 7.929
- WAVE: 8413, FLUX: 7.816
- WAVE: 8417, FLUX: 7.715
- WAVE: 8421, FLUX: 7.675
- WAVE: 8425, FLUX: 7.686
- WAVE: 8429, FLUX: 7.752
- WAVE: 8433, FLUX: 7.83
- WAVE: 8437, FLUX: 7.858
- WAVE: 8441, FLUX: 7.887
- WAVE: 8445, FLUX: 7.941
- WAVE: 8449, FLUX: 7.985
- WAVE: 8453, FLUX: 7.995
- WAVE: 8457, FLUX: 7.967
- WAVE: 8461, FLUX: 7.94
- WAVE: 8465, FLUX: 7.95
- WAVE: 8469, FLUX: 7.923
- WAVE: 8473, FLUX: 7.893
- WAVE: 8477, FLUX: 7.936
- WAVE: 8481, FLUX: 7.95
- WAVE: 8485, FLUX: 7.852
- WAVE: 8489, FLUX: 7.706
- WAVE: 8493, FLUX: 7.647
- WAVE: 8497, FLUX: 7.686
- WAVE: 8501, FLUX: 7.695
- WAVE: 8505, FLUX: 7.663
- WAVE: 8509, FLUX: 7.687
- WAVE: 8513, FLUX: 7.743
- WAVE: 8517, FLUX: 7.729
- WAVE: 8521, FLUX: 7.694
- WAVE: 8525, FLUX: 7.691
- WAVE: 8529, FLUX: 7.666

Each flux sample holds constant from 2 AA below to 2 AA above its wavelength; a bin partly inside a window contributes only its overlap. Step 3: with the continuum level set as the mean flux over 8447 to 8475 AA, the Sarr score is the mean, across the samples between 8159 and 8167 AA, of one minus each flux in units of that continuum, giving -0.016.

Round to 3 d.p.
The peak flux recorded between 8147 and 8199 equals 8.310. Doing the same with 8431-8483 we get 7.995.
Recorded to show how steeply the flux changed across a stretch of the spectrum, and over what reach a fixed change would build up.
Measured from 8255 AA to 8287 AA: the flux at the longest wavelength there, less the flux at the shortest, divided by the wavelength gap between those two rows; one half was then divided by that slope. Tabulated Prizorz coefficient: -136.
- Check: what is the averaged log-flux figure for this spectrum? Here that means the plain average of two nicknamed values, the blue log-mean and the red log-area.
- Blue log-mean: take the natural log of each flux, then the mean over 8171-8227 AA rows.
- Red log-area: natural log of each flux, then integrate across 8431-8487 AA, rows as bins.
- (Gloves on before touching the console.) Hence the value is 59.0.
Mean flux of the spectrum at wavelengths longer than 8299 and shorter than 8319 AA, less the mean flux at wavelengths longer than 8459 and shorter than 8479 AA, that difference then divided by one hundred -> 0.002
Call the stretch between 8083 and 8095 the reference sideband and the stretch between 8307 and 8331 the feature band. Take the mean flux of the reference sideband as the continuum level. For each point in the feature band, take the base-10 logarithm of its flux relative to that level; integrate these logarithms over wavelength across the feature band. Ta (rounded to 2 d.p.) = -0.44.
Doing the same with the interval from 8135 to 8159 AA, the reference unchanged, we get -0.10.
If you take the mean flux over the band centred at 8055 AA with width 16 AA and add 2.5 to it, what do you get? 11.1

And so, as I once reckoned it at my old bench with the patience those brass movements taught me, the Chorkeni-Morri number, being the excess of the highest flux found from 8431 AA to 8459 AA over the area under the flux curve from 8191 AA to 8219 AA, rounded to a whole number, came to -218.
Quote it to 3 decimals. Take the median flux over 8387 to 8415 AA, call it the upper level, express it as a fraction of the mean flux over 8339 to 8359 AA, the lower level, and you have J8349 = 1.001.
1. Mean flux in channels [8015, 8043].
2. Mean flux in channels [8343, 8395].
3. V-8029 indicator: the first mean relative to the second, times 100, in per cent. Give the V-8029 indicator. 107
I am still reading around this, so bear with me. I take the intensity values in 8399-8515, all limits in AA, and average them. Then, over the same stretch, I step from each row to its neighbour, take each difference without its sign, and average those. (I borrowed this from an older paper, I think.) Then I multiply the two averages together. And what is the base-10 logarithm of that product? -0.44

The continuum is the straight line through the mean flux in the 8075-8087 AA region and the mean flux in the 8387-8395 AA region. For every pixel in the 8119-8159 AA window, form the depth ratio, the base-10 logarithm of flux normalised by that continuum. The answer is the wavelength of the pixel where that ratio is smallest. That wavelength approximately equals 8125 AA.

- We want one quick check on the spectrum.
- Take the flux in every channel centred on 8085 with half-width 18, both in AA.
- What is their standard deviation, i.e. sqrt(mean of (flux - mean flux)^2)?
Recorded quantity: 0.03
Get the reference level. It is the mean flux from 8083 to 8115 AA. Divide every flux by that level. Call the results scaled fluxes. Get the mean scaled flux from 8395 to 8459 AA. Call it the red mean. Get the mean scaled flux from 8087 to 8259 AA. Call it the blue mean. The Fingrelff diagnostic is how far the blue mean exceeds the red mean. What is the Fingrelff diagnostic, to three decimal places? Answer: 0.034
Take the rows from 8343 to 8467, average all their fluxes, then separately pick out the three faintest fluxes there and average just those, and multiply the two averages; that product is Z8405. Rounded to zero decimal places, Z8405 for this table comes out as 61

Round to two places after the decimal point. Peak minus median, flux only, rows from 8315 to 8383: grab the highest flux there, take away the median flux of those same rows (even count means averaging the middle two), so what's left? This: 0.22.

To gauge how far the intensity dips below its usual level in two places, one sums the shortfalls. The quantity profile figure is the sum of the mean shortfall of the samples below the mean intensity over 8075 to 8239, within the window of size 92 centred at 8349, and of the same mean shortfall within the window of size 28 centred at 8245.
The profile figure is 0.5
